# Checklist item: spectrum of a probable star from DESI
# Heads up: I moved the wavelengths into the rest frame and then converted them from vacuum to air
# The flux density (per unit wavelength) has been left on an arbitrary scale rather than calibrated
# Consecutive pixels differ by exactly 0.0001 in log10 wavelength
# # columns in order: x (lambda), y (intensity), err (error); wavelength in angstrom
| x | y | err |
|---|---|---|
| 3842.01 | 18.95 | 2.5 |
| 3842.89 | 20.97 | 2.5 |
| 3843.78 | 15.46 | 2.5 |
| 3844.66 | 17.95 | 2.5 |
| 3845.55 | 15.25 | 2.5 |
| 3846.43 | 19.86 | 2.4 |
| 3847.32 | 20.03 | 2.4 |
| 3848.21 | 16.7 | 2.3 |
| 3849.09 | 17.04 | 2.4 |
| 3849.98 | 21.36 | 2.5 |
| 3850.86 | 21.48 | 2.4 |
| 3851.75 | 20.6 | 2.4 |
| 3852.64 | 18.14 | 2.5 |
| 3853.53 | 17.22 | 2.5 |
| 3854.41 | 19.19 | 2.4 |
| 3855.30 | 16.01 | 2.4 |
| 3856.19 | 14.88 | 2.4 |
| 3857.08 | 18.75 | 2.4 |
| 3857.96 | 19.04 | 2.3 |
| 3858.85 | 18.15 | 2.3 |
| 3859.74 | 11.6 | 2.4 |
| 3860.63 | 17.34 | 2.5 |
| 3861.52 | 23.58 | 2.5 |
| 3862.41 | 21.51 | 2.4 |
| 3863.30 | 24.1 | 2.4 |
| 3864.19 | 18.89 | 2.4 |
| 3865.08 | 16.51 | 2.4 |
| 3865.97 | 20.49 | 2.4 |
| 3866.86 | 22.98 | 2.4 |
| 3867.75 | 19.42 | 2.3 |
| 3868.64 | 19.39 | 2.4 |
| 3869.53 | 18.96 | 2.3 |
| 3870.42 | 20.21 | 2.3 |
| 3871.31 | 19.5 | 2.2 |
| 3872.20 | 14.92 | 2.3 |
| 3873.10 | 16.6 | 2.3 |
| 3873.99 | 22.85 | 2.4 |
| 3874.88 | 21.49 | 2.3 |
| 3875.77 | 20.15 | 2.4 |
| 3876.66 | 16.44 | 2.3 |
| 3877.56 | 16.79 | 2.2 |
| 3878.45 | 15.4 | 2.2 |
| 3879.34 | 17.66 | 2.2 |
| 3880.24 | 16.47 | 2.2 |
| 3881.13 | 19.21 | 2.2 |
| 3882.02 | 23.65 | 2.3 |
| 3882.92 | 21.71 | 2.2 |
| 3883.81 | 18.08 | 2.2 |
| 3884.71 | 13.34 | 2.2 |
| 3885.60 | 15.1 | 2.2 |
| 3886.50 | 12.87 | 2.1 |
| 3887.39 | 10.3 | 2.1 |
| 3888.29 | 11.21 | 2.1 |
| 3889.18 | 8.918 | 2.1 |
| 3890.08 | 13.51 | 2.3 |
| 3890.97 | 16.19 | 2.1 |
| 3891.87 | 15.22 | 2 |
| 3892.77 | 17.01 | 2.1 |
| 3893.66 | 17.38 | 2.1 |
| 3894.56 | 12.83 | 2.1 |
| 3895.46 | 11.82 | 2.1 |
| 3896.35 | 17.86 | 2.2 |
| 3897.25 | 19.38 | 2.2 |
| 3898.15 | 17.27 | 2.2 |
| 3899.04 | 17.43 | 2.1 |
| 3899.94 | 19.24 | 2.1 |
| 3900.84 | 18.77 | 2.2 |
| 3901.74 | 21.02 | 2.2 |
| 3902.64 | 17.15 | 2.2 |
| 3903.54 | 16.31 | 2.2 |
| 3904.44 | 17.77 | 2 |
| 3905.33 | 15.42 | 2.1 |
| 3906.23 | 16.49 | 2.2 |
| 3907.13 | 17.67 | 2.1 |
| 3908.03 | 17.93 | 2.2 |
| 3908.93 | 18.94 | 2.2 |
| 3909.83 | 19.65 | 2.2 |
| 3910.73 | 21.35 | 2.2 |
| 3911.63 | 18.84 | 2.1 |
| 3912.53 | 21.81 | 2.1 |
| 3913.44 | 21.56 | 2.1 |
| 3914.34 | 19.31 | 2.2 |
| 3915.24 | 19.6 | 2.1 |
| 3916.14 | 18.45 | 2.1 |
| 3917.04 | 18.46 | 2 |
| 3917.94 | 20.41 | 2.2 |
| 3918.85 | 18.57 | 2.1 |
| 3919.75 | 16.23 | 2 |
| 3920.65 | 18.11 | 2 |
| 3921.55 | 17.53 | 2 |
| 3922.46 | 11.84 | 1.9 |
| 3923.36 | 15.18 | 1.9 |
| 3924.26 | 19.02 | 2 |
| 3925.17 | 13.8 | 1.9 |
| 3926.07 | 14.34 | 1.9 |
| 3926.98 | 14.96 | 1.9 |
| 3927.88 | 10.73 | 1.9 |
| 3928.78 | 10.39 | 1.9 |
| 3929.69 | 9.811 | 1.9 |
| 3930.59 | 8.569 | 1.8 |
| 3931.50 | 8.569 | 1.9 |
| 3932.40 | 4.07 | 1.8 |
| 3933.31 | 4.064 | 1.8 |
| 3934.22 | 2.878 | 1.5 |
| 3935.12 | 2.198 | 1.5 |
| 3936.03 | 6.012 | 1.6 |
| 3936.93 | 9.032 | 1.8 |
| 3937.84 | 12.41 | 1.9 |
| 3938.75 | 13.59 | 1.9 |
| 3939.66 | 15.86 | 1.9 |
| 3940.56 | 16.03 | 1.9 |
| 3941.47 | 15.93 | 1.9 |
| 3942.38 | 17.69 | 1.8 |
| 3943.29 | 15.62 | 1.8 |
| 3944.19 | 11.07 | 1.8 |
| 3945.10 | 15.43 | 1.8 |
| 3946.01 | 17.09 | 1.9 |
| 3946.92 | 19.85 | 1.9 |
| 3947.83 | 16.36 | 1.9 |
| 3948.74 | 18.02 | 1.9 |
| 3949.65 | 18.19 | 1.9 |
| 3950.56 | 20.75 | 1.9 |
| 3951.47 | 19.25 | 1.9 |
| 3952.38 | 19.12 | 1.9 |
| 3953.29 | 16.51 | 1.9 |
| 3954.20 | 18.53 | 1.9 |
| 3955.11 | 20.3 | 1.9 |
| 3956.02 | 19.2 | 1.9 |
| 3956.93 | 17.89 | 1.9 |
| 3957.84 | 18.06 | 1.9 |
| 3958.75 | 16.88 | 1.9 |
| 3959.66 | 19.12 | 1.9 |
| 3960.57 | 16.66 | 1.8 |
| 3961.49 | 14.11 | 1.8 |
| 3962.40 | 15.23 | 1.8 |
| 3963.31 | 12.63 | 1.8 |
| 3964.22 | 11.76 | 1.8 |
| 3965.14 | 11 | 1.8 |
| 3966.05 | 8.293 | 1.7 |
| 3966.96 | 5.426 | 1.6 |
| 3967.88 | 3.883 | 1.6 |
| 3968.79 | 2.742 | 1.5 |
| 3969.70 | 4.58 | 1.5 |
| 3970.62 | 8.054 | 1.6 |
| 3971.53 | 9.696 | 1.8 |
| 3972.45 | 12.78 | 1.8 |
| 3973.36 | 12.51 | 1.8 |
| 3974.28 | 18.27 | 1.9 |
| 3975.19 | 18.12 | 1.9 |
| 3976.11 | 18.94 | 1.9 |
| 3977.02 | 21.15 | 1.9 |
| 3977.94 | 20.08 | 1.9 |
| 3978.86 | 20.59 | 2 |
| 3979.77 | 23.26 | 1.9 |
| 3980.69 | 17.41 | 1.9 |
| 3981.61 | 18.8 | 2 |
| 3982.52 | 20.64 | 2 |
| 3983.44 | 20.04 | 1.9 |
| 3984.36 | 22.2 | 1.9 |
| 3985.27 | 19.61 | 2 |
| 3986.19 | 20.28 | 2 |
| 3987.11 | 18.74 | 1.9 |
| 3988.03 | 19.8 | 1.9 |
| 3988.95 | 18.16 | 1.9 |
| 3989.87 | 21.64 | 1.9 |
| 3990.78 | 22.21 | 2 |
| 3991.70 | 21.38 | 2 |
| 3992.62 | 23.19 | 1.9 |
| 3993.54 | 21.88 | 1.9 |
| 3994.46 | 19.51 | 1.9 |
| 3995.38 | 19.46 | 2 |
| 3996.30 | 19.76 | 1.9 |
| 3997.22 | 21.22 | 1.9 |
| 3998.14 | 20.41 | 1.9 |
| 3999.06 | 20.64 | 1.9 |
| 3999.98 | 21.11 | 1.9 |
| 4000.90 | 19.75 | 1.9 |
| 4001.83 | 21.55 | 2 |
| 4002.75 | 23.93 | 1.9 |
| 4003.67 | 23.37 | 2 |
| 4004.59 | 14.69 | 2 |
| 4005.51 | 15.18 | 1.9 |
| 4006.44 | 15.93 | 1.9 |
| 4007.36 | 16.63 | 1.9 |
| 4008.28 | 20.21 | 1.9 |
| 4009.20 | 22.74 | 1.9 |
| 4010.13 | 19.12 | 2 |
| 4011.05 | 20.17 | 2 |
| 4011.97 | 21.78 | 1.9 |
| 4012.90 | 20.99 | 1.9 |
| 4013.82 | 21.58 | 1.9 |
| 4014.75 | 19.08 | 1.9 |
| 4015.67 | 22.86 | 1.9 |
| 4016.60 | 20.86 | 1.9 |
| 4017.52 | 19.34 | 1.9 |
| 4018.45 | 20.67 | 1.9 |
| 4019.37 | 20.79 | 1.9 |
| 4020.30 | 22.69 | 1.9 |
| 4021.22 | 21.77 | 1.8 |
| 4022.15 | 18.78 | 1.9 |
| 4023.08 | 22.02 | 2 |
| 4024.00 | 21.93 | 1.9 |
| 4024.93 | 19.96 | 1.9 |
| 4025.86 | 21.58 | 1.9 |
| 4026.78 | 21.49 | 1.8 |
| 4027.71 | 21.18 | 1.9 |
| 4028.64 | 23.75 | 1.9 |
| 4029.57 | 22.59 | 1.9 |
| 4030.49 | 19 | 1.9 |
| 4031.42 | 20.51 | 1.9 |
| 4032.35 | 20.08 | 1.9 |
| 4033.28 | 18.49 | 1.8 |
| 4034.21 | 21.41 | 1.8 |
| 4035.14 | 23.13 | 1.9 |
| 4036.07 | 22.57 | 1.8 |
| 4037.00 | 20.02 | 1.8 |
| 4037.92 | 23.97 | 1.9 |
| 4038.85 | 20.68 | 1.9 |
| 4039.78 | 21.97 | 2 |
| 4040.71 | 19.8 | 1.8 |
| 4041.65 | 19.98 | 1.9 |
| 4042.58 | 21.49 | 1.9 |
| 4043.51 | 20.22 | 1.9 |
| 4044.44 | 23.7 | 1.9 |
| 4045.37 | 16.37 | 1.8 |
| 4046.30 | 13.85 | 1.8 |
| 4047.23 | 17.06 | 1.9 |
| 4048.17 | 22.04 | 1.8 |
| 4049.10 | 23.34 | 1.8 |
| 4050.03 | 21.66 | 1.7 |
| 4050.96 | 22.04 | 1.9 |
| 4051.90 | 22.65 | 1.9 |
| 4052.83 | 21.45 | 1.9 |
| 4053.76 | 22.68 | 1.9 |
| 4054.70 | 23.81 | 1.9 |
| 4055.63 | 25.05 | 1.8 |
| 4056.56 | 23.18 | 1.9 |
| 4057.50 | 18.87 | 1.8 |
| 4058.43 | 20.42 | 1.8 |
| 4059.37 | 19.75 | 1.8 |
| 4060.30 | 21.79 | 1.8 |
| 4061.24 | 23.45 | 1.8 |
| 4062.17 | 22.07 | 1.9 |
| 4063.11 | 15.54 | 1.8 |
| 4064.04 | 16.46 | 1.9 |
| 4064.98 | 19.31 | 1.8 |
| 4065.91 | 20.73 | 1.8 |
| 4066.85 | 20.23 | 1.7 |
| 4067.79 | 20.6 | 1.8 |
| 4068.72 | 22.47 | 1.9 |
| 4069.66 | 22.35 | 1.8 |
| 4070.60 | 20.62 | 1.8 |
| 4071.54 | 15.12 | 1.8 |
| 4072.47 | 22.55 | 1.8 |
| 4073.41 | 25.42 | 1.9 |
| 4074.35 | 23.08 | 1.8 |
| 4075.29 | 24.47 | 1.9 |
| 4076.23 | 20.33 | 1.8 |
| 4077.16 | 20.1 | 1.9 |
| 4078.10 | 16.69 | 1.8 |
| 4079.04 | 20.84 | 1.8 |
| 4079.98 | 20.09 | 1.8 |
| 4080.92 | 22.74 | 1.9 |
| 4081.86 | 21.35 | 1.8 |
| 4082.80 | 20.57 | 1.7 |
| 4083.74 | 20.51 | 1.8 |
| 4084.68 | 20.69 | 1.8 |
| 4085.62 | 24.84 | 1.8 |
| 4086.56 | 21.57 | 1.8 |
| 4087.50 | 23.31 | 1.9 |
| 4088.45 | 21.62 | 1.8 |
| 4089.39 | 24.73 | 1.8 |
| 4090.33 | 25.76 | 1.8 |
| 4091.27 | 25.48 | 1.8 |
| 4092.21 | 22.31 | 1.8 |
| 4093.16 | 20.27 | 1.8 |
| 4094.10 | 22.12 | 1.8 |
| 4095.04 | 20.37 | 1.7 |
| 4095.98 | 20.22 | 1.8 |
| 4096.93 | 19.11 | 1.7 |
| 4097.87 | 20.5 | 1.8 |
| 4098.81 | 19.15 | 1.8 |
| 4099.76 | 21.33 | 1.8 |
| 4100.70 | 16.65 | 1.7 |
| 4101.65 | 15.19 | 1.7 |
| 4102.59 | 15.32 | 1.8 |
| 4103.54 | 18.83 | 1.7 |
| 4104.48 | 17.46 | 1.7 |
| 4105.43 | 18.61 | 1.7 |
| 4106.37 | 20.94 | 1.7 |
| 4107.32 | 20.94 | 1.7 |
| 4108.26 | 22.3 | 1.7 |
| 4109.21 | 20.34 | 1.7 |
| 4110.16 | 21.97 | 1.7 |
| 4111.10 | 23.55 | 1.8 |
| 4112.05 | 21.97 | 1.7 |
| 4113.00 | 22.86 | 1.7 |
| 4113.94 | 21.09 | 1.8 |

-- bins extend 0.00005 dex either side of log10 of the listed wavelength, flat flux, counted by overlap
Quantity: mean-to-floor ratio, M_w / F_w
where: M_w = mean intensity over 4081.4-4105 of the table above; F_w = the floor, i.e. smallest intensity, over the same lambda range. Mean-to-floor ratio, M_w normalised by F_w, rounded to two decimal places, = 1.37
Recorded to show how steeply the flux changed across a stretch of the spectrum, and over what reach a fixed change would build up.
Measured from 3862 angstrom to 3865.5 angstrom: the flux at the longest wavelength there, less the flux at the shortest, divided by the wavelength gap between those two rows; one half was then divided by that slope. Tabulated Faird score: -0.27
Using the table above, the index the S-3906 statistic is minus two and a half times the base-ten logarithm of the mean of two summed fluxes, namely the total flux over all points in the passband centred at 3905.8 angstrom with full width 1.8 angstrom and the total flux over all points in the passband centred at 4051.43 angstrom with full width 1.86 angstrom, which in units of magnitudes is -3.96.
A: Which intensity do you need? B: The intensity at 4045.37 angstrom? 16.37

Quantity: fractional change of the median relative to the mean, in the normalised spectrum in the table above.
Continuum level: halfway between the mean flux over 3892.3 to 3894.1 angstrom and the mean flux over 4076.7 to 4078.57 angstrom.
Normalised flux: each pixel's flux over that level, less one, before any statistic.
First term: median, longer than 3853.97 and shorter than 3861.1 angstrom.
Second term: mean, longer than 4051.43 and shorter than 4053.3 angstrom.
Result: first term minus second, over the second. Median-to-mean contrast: -1.0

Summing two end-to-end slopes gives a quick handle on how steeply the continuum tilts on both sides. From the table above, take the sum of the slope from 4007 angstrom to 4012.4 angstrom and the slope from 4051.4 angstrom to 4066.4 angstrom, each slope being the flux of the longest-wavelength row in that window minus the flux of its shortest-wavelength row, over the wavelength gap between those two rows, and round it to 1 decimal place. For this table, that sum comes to 1.0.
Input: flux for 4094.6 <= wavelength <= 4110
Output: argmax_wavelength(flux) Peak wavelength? 4108.26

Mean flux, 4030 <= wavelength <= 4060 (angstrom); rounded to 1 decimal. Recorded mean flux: 21.0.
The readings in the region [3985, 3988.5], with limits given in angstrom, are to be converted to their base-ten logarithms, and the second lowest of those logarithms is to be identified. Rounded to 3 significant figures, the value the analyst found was 1.29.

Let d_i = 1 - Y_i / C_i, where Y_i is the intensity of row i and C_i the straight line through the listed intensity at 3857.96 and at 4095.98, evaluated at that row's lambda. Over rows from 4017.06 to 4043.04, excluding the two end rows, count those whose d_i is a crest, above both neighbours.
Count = 8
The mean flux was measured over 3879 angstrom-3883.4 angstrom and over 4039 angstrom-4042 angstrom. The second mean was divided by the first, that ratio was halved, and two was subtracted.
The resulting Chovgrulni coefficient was -1.48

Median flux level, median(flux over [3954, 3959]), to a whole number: 18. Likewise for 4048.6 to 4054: 22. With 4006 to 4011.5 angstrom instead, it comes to 20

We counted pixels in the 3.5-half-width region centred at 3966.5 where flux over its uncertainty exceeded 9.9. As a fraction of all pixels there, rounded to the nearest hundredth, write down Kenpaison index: 0.00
